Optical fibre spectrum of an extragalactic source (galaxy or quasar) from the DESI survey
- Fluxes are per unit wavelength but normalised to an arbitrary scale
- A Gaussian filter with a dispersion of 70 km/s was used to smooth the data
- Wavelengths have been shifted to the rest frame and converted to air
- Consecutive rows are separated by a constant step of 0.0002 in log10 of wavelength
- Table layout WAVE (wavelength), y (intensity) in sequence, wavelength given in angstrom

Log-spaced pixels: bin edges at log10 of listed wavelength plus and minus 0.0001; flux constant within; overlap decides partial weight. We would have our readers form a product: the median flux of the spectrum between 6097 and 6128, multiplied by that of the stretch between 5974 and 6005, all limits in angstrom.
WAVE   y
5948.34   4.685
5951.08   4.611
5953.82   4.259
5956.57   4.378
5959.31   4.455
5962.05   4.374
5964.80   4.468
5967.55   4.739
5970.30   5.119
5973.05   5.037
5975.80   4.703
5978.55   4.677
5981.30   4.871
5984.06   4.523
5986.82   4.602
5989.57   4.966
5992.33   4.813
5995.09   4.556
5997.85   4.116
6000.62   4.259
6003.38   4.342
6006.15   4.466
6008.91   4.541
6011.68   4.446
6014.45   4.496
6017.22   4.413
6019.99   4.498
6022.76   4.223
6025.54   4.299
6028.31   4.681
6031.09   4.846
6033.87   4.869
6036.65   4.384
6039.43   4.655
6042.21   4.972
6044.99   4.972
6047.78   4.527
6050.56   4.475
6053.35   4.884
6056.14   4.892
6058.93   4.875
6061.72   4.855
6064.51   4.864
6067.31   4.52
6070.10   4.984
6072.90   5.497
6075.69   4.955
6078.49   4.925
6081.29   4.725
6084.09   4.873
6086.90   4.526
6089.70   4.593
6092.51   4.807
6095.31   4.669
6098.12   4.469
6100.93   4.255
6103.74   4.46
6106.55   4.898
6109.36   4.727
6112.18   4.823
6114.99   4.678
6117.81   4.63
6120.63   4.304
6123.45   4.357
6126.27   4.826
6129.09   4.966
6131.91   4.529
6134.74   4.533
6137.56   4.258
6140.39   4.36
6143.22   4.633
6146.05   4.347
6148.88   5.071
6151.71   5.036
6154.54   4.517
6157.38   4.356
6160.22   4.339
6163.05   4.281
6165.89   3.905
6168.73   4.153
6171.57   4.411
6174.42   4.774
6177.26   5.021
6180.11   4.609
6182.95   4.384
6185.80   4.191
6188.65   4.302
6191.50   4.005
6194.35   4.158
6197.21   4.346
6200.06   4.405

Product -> 21.3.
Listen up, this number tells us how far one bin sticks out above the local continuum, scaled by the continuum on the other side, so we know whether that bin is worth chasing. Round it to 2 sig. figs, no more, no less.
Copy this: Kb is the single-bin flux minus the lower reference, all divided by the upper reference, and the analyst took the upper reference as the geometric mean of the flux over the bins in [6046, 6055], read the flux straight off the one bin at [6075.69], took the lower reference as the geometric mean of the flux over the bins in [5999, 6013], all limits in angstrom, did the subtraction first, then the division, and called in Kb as 0.12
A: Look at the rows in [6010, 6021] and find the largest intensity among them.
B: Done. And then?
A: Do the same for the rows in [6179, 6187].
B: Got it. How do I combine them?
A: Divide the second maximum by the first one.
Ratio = 1.02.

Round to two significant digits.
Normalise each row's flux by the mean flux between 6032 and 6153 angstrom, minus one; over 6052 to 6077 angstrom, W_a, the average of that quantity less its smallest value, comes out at 0.086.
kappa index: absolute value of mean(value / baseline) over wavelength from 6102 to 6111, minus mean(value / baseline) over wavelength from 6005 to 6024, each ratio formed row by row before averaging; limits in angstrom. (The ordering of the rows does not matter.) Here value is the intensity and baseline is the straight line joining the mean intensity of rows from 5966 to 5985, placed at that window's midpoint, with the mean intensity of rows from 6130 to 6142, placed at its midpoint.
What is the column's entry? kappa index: 0.10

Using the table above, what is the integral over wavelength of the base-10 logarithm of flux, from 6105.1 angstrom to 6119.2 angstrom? 10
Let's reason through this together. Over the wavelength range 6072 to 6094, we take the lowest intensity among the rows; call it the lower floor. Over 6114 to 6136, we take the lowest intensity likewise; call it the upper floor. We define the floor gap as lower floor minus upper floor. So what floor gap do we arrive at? 0.22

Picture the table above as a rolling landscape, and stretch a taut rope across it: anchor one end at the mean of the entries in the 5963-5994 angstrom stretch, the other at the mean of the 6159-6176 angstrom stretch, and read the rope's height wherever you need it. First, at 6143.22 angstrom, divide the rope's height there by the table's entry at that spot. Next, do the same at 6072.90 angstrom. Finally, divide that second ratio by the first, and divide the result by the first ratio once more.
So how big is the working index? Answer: 0.93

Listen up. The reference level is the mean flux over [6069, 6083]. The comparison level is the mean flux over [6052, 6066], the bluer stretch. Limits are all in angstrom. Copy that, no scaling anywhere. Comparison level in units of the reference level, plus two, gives 2.97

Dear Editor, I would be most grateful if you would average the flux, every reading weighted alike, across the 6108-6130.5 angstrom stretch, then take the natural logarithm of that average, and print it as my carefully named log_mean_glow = 1.540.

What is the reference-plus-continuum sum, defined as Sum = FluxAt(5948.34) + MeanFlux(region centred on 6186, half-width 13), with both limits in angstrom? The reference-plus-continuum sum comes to 9.1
